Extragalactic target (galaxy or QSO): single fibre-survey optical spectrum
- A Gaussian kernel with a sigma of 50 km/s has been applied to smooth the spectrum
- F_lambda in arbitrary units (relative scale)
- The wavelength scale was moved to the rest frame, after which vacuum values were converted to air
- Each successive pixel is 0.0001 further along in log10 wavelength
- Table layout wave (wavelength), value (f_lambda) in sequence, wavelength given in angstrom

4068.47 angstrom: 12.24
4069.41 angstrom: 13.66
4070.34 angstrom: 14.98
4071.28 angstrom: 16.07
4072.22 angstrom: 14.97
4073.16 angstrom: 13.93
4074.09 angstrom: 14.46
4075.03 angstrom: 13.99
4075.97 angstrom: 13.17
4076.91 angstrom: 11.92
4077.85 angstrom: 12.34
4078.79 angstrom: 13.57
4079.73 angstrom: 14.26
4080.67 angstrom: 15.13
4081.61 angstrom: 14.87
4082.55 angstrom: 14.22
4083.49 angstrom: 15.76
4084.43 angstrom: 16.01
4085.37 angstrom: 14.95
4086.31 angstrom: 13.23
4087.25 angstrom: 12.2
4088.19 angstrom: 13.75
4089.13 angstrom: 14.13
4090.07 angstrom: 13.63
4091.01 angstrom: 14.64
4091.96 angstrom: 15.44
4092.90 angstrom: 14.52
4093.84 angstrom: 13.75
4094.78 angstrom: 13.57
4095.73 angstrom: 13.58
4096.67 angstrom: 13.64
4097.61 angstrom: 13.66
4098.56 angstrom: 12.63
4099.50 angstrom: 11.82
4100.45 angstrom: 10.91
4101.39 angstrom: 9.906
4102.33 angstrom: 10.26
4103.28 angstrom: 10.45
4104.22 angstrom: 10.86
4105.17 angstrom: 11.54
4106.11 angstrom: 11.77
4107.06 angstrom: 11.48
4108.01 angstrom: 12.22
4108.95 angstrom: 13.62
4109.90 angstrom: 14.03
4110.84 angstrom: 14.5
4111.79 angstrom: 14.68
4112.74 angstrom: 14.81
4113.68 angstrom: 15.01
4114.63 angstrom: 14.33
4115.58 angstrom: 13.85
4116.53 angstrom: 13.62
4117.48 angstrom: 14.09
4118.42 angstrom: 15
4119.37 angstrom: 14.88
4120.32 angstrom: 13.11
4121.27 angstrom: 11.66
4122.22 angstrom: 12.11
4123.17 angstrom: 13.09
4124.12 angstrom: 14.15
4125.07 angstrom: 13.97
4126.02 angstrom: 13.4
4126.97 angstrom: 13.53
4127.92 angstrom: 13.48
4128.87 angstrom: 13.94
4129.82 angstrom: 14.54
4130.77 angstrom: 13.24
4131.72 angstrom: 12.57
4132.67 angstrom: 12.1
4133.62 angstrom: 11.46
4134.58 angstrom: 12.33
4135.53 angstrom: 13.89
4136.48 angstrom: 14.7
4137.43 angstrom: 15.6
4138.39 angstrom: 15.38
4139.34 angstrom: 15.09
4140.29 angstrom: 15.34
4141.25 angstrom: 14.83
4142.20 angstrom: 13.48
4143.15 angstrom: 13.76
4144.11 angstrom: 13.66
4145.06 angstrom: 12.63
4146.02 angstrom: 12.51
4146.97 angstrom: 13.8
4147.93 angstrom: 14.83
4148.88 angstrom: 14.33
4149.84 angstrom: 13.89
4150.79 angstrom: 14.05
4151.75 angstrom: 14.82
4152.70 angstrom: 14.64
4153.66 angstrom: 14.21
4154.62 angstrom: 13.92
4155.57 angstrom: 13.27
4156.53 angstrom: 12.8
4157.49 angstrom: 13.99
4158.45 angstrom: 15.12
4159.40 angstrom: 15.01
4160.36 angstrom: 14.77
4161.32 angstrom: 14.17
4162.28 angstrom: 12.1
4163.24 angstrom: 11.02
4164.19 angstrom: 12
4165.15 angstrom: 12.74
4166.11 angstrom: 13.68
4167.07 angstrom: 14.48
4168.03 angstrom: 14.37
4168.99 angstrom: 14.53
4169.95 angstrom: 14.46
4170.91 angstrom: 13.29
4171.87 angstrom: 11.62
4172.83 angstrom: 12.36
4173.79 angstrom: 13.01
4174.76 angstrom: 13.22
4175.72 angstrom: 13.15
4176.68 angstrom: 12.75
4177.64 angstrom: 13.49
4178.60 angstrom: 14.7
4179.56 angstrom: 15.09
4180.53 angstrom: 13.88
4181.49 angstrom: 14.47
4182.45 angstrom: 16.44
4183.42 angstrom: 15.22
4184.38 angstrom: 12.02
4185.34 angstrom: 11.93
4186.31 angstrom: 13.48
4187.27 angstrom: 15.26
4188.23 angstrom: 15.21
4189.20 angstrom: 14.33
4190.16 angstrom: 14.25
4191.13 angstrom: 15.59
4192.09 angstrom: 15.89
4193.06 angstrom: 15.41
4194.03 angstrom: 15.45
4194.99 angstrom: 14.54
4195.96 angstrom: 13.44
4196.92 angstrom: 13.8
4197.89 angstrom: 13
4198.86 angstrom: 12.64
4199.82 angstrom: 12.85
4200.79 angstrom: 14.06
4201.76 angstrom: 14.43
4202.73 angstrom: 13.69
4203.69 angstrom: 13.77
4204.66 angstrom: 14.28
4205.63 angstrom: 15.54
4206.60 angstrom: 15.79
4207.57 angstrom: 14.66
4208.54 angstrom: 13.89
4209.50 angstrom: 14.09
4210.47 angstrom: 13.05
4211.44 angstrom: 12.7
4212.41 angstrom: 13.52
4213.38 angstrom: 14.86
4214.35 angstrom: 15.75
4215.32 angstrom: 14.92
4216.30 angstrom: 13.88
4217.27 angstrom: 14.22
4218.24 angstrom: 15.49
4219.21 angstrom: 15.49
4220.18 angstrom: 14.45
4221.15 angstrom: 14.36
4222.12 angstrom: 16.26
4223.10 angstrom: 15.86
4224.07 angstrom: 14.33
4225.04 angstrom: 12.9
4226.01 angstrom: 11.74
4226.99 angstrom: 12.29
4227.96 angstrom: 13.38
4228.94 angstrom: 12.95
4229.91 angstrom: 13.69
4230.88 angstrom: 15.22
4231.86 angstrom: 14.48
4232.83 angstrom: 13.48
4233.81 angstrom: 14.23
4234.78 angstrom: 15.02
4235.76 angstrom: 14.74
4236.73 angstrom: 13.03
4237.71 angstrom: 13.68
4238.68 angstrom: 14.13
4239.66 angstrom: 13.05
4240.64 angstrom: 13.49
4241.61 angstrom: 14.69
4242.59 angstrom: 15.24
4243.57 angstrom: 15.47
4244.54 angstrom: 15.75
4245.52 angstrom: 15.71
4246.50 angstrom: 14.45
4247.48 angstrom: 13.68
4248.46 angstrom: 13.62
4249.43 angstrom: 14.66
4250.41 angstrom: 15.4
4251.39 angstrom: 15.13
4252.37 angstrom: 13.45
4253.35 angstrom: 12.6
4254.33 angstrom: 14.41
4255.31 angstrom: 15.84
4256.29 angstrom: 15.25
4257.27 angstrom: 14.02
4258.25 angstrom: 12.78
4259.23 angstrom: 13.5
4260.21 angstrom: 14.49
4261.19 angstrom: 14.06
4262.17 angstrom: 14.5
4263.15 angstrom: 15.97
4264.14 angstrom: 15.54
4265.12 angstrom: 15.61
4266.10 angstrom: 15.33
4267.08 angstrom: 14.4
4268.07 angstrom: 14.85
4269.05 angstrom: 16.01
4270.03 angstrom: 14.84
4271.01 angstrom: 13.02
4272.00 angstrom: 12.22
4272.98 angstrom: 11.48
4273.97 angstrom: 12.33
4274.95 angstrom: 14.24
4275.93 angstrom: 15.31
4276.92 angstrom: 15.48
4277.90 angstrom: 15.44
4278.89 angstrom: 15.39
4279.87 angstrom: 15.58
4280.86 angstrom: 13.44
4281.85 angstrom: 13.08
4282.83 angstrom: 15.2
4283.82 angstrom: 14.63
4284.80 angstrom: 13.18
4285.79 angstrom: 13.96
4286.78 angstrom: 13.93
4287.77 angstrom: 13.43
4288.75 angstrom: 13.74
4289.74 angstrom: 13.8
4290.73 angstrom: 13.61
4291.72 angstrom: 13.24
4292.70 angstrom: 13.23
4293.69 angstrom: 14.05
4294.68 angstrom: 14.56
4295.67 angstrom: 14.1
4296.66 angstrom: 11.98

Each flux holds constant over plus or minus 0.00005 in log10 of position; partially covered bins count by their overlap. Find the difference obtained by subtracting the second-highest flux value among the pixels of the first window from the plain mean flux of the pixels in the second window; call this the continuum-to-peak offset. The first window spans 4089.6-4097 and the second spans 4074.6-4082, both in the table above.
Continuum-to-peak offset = -1.0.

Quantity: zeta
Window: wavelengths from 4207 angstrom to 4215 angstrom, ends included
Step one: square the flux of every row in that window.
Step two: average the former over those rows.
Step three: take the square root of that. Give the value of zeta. 14.1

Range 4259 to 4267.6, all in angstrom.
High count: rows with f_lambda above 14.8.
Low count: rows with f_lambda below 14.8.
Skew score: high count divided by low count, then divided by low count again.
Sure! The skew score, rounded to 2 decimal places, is 0.16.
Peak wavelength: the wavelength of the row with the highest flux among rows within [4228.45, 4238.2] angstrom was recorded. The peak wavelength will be 4230.88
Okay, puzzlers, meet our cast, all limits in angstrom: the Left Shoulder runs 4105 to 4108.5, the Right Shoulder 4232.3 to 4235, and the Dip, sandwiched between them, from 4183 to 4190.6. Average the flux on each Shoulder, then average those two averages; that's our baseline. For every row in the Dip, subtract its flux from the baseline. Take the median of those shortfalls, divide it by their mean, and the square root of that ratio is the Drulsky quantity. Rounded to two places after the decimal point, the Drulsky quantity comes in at 1.16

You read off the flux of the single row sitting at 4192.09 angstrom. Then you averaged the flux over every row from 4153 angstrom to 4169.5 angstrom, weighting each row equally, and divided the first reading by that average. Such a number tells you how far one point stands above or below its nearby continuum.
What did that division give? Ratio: 1.16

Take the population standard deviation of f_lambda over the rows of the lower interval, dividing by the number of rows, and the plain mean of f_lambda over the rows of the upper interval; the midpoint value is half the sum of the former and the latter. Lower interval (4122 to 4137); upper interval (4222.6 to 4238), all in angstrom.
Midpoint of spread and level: 7.36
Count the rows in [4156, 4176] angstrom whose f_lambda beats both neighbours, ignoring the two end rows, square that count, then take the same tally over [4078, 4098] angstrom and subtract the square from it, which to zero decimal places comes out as -12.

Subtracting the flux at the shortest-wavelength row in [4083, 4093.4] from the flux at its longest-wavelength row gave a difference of -1.2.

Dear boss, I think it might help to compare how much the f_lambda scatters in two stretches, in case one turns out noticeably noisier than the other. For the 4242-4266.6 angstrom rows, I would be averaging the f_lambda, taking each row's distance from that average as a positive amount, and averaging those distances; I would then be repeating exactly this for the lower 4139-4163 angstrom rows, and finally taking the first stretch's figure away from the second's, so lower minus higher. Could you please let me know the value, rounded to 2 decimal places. -0.13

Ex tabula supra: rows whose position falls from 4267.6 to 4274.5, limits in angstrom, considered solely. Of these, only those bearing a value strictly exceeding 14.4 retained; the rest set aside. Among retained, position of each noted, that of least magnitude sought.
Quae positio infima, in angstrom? 4268.07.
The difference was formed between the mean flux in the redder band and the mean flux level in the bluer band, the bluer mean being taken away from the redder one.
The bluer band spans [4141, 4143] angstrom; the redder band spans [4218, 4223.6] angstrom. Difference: 1.2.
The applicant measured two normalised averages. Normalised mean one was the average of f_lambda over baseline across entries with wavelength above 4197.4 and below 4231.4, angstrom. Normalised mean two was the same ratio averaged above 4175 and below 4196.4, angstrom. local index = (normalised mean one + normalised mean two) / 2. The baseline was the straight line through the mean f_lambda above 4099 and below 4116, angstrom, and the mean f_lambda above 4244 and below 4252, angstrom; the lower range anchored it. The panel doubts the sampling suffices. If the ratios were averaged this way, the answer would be 1.01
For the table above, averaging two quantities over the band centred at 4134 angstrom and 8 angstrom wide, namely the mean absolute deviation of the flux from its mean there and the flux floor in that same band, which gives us 6.3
